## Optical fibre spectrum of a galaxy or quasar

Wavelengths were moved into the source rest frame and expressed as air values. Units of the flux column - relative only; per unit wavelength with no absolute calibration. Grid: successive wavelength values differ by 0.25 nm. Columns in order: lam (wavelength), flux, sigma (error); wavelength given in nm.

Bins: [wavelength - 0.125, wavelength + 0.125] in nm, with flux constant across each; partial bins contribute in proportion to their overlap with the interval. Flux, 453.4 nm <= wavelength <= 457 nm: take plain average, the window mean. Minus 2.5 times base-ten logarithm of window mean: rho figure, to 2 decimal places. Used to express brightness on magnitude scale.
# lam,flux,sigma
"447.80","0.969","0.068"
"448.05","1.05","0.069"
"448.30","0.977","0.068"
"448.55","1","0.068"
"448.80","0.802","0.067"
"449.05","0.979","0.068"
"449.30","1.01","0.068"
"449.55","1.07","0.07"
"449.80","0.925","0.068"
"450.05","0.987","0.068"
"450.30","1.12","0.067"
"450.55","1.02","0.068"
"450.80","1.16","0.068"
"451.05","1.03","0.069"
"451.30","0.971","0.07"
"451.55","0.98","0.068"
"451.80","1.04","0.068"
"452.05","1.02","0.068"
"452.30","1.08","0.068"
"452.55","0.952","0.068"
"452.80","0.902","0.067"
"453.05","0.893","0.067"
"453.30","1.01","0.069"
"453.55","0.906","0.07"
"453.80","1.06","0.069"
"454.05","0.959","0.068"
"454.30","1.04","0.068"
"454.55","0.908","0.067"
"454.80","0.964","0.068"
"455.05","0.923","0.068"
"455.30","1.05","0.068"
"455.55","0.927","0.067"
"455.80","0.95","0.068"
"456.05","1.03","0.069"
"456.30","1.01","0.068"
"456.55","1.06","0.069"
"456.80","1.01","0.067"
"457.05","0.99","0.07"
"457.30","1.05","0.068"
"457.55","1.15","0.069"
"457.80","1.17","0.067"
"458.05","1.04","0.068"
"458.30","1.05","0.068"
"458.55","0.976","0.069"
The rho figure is 0.02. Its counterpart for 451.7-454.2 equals 0.02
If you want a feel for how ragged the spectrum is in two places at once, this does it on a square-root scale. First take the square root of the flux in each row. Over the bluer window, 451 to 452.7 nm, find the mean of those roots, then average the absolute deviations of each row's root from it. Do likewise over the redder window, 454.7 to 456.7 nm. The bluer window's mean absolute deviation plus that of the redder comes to 0.043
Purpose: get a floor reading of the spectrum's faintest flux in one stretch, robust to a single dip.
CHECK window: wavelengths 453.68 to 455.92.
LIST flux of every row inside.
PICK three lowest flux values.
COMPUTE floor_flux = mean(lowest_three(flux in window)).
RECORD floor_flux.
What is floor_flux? 0.92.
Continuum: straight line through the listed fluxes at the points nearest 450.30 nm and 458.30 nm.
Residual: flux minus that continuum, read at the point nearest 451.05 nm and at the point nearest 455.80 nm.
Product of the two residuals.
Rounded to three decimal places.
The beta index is 0.010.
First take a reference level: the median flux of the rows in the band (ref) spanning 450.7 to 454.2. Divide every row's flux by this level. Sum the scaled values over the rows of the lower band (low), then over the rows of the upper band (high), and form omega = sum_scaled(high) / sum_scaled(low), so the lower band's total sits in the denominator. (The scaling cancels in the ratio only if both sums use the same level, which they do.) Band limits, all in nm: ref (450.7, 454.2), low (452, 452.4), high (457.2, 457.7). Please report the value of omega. 1.05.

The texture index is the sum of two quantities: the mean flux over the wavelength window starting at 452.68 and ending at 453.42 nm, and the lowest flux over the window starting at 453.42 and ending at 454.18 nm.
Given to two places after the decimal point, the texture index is 1.84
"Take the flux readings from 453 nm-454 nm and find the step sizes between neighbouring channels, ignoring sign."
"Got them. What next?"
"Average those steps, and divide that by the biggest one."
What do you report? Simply 0.81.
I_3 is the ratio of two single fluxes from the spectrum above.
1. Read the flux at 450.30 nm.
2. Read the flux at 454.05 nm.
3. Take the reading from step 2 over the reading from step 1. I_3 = 0.86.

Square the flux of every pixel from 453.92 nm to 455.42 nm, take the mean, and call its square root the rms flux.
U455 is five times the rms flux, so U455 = 4.88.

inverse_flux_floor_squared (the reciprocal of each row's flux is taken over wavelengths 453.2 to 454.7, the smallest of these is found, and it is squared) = 0.89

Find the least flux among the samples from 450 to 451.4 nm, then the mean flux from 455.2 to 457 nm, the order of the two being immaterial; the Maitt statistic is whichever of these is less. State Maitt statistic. 0.97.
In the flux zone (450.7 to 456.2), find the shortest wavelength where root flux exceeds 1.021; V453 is 450.80 nm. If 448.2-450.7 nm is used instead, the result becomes 449.55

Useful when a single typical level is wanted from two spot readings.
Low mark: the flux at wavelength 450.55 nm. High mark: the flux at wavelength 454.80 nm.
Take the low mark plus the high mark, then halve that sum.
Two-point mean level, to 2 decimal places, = 0.99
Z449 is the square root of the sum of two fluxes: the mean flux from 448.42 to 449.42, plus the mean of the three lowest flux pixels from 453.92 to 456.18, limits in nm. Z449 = 1.37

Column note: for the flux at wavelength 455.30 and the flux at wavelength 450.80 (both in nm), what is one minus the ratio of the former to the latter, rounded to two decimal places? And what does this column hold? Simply 0.09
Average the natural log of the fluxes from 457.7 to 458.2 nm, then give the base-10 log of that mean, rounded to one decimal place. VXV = -1.0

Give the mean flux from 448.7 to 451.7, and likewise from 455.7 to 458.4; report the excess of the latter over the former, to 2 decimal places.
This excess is 0.04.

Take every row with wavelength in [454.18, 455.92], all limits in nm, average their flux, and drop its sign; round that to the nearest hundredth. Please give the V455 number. 0.97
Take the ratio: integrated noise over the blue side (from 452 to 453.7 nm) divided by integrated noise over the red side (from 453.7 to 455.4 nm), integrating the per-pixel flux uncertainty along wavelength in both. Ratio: 1.00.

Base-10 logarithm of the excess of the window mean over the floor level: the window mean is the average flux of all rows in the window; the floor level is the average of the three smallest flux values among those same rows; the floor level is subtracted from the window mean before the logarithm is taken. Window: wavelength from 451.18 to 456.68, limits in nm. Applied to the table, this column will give -1.08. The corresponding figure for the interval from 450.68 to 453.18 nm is -1.06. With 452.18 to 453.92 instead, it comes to -1.15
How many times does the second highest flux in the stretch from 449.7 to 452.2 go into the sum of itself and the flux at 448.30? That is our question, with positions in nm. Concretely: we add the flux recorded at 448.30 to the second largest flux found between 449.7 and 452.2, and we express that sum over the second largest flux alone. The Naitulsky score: 1.87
